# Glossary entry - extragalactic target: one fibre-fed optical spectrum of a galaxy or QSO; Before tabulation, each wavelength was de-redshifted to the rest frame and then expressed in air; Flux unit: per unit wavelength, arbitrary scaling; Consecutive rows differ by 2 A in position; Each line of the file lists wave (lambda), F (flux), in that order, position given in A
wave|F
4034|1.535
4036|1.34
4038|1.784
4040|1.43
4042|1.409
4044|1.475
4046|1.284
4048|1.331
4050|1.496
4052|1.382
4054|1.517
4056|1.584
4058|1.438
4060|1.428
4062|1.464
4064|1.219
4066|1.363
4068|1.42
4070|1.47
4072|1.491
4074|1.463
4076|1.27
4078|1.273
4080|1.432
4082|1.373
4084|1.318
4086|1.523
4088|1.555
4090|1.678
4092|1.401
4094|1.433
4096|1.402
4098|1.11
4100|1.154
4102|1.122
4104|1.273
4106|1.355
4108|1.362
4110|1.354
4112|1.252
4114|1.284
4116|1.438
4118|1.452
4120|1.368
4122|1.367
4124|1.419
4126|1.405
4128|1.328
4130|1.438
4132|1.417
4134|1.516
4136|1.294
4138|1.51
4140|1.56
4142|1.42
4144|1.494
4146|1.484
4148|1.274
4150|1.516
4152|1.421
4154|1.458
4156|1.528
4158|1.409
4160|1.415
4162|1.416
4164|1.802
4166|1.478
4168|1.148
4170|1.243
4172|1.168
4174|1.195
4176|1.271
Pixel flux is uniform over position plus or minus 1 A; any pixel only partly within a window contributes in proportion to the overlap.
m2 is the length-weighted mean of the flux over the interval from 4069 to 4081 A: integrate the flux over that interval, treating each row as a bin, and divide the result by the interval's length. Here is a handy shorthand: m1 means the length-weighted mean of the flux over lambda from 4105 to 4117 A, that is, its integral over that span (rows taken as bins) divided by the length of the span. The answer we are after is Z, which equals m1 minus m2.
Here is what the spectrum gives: -0.06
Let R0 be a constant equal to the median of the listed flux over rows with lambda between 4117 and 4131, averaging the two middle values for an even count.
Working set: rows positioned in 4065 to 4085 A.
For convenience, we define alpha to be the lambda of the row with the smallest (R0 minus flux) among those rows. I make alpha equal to 4072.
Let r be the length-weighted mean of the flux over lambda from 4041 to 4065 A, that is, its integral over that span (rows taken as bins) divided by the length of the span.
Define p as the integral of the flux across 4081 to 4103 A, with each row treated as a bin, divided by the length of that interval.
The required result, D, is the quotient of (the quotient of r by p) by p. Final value 0.76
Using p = 1.37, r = 1.42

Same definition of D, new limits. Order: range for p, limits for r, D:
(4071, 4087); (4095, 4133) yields 0.69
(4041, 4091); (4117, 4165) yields 0.71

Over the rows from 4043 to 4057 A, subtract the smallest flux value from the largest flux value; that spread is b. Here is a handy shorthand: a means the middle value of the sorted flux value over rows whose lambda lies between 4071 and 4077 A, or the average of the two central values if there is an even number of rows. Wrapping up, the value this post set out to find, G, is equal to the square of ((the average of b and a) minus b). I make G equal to 0.3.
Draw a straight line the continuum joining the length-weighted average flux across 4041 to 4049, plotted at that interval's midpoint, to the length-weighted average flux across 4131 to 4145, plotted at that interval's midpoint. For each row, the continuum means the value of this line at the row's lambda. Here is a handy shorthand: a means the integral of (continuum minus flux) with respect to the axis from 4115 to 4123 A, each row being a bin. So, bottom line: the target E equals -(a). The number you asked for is -0.3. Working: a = 0.3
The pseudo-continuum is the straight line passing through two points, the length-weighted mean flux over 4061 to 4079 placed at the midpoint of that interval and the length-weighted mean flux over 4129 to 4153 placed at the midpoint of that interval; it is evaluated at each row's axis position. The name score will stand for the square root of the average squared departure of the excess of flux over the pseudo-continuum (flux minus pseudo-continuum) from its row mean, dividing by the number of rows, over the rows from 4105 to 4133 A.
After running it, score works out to 0.05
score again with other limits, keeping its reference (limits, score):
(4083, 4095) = 0.12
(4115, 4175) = 0.13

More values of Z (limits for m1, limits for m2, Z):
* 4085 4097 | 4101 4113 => 0.21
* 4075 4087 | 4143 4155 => -0.08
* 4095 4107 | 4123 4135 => -0.18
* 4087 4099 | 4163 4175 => 0.09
